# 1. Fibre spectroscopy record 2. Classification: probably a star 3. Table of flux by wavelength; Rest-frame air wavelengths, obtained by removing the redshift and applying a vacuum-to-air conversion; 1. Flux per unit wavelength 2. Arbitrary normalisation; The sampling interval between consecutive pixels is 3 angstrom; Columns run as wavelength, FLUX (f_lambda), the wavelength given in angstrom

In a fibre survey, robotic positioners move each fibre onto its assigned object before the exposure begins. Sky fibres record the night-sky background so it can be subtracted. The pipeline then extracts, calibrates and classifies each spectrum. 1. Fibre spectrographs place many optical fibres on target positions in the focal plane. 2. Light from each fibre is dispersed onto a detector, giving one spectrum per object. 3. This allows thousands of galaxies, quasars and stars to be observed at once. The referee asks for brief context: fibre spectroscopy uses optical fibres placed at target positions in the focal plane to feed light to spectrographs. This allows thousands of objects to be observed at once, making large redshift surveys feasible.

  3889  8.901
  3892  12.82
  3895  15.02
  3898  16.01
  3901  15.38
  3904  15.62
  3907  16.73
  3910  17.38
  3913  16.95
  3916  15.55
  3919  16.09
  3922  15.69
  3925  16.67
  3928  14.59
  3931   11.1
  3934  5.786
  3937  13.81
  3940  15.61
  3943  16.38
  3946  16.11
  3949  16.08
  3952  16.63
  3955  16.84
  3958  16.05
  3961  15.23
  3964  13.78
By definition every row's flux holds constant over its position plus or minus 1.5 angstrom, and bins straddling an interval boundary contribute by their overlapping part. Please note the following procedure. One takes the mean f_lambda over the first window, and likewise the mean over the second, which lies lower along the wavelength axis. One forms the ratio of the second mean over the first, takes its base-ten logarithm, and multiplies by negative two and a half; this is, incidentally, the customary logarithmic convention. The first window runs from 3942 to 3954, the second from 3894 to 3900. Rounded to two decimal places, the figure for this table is 0.05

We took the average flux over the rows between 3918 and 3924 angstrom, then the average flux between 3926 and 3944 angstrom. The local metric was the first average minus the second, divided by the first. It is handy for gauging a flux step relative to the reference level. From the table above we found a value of 0.19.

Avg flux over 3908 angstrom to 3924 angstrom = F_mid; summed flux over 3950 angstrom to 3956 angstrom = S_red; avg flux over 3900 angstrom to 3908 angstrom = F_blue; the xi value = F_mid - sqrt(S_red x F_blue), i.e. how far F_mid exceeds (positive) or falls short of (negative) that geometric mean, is -6.7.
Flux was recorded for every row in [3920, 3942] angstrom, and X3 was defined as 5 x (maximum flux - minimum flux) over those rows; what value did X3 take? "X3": 54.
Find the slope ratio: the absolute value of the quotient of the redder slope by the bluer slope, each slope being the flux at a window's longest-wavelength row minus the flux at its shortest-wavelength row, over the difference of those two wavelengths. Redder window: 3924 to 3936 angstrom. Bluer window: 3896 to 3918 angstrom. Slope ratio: 47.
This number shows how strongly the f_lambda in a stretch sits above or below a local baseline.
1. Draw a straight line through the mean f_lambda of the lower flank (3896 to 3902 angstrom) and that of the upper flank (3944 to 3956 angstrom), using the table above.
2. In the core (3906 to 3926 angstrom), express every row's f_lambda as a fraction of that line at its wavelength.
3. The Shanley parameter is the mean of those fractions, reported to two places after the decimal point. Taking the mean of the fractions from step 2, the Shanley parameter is 1.03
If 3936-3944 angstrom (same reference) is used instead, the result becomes 0.94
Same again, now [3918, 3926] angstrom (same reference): 1.01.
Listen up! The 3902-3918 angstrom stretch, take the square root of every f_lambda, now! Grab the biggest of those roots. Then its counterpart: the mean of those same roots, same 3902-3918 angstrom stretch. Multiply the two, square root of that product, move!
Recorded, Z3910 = 4.11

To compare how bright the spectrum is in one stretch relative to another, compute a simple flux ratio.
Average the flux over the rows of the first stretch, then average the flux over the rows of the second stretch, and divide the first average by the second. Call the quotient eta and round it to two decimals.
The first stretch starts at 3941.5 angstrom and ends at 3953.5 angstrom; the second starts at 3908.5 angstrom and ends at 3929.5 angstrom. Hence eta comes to 1.01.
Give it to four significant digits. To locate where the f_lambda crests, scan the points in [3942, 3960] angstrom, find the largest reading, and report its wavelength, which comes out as 3955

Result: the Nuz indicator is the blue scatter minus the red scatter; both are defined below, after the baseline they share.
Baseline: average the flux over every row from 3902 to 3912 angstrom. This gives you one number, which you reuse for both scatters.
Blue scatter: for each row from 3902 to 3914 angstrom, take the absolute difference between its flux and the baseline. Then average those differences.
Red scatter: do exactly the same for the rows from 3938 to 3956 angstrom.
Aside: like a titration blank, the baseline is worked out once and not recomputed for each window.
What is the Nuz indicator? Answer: 0.16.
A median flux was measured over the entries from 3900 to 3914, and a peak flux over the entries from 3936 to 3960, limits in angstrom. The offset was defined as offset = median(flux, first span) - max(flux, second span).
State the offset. -0.1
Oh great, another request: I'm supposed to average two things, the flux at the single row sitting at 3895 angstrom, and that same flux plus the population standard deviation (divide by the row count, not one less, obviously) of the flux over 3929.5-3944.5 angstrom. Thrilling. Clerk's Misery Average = 16.9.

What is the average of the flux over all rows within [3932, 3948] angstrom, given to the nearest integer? 14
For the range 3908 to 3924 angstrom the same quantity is 16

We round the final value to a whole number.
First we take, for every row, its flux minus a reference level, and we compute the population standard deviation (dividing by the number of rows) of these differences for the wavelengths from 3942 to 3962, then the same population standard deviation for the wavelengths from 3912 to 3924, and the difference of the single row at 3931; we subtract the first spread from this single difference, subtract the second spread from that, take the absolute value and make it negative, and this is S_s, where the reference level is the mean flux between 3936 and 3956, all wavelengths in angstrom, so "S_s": -6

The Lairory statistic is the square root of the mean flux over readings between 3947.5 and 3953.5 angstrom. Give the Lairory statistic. 4.04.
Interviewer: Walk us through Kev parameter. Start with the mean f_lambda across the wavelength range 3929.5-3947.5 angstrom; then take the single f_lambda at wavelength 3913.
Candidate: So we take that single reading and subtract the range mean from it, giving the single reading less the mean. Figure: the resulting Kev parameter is 3.8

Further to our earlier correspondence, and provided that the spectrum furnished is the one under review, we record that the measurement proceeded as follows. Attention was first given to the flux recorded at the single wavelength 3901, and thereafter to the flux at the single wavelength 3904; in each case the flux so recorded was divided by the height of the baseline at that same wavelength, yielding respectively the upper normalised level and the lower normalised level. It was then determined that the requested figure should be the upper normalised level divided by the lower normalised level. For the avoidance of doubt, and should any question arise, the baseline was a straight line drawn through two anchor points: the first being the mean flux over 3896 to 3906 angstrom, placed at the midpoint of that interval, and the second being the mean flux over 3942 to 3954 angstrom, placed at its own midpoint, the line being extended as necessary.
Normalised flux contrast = 0.99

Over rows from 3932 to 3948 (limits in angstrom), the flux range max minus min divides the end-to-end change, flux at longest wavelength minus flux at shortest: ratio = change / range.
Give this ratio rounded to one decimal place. 1.0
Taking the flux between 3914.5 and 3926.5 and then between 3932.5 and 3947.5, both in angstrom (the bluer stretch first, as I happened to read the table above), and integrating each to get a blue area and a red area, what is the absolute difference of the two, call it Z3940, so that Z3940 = 11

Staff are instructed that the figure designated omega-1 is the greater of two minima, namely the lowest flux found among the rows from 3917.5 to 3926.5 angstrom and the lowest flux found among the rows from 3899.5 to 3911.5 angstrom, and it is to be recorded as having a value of 15.7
